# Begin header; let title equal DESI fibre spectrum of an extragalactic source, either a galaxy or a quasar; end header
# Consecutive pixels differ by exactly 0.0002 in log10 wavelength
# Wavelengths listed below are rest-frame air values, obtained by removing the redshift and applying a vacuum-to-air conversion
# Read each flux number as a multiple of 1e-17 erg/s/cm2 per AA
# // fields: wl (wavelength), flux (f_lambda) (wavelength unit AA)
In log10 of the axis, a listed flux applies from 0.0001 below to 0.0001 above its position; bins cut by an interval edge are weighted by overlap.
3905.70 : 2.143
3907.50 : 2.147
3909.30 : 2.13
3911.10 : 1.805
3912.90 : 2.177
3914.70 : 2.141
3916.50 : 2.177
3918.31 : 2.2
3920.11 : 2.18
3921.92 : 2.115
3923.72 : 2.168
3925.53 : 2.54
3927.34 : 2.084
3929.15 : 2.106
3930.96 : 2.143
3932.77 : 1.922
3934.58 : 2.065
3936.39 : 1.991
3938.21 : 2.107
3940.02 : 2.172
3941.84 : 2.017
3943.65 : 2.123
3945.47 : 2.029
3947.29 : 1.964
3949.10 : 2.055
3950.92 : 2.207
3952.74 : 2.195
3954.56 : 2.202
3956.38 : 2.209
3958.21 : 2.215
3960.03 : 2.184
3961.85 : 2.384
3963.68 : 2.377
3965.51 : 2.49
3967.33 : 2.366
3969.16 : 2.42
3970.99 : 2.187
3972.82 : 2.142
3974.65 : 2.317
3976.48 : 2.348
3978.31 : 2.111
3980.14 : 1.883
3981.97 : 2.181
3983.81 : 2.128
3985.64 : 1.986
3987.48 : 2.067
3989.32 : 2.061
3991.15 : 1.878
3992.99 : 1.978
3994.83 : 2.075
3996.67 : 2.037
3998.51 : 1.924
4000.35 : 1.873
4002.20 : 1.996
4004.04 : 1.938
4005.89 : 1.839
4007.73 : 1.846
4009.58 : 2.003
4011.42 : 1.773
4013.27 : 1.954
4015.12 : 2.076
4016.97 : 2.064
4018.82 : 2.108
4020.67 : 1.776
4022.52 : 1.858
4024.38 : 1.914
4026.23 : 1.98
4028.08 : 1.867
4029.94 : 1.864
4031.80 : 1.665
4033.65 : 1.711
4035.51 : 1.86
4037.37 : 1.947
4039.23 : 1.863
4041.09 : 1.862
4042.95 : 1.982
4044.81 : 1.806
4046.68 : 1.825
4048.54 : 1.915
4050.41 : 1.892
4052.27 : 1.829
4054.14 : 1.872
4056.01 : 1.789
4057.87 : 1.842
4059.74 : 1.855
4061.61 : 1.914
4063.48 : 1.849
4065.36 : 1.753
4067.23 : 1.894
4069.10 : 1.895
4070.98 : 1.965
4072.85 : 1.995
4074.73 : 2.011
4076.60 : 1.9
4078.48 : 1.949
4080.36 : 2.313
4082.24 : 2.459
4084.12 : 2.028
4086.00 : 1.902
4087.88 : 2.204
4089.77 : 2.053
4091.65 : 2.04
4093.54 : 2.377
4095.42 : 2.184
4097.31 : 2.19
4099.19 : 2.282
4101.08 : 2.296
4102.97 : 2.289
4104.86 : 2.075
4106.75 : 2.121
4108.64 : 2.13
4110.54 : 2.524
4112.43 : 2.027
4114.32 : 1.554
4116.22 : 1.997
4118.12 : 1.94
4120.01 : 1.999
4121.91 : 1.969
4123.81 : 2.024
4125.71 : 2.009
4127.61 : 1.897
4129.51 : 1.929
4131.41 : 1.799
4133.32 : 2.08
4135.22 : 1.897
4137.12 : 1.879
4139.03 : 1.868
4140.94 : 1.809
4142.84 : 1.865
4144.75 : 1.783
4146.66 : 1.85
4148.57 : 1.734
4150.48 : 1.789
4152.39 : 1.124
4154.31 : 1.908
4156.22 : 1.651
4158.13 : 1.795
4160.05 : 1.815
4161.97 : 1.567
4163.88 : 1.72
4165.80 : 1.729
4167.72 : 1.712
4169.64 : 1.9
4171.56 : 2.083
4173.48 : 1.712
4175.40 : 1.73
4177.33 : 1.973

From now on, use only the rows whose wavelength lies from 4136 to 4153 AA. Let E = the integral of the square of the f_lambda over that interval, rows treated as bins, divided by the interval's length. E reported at 3.1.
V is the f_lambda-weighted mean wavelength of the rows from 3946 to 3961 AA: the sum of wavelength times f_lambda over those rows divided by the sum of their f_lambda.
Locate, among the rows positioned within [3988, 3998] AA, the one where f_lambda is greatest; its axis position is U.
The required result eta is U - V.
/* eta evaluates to 41.1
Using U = 3994.83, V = 3953.8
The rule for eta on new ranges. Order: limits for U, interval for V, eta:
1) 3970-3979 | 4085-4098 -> -115.3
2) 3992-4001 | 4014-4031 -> -27.5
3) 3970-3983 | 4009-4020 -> -37.8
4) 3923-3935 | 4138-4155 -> -220.9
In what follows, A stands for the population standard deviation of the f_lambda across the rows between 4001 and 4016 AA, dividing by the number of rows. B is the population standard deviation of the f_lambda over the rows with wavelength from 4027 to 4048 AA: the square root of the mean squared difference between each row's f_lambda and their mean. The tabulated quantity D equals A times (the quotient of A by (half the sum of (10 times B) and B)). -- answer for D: 0.019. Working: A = 0.09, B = 0.09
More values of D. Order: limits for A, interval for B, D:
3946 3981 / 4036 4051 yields 0.075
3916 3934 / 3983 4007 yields 0.046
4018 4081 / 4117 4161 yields 0.013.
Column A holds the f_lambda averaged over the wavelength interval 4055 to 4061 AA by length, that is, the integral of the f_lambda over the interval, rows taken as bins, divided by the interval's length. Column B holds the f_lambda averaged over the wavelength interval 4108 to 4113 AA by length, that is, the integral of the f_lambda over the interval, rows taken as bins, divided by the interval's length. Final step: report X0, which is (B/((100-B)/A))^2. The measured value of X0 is 0.0018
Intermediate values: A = 1.84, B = 2.25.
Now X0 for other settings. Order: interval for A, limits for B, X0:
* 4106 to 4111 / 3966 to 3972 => 0.0029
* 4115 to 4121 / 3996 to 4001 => 0.0015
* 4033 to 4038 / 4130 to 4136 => 0.0013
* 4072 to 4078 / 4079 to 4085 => 0.0020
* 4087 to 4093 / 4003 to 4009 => 0.0016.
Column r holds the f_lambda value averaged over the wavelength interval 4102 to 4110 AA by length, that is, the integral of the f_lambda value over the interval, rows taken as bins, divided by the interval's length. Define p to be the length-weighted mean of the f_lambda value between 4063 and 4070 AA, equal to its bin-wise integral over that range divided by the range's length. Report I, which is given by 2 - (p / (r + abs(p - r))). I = 1.26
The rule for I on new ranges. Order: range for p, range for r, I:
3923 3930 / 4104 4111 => 1.00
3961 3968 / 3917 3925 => 1.00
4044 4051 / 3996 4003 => 1.09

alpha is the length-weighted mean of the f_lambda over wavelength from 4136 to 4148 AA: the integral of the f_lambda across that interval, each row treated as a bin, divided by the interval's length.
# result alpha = 1.84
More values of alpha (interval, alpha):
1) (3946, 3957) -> 2.13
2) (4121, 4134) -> 1.95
